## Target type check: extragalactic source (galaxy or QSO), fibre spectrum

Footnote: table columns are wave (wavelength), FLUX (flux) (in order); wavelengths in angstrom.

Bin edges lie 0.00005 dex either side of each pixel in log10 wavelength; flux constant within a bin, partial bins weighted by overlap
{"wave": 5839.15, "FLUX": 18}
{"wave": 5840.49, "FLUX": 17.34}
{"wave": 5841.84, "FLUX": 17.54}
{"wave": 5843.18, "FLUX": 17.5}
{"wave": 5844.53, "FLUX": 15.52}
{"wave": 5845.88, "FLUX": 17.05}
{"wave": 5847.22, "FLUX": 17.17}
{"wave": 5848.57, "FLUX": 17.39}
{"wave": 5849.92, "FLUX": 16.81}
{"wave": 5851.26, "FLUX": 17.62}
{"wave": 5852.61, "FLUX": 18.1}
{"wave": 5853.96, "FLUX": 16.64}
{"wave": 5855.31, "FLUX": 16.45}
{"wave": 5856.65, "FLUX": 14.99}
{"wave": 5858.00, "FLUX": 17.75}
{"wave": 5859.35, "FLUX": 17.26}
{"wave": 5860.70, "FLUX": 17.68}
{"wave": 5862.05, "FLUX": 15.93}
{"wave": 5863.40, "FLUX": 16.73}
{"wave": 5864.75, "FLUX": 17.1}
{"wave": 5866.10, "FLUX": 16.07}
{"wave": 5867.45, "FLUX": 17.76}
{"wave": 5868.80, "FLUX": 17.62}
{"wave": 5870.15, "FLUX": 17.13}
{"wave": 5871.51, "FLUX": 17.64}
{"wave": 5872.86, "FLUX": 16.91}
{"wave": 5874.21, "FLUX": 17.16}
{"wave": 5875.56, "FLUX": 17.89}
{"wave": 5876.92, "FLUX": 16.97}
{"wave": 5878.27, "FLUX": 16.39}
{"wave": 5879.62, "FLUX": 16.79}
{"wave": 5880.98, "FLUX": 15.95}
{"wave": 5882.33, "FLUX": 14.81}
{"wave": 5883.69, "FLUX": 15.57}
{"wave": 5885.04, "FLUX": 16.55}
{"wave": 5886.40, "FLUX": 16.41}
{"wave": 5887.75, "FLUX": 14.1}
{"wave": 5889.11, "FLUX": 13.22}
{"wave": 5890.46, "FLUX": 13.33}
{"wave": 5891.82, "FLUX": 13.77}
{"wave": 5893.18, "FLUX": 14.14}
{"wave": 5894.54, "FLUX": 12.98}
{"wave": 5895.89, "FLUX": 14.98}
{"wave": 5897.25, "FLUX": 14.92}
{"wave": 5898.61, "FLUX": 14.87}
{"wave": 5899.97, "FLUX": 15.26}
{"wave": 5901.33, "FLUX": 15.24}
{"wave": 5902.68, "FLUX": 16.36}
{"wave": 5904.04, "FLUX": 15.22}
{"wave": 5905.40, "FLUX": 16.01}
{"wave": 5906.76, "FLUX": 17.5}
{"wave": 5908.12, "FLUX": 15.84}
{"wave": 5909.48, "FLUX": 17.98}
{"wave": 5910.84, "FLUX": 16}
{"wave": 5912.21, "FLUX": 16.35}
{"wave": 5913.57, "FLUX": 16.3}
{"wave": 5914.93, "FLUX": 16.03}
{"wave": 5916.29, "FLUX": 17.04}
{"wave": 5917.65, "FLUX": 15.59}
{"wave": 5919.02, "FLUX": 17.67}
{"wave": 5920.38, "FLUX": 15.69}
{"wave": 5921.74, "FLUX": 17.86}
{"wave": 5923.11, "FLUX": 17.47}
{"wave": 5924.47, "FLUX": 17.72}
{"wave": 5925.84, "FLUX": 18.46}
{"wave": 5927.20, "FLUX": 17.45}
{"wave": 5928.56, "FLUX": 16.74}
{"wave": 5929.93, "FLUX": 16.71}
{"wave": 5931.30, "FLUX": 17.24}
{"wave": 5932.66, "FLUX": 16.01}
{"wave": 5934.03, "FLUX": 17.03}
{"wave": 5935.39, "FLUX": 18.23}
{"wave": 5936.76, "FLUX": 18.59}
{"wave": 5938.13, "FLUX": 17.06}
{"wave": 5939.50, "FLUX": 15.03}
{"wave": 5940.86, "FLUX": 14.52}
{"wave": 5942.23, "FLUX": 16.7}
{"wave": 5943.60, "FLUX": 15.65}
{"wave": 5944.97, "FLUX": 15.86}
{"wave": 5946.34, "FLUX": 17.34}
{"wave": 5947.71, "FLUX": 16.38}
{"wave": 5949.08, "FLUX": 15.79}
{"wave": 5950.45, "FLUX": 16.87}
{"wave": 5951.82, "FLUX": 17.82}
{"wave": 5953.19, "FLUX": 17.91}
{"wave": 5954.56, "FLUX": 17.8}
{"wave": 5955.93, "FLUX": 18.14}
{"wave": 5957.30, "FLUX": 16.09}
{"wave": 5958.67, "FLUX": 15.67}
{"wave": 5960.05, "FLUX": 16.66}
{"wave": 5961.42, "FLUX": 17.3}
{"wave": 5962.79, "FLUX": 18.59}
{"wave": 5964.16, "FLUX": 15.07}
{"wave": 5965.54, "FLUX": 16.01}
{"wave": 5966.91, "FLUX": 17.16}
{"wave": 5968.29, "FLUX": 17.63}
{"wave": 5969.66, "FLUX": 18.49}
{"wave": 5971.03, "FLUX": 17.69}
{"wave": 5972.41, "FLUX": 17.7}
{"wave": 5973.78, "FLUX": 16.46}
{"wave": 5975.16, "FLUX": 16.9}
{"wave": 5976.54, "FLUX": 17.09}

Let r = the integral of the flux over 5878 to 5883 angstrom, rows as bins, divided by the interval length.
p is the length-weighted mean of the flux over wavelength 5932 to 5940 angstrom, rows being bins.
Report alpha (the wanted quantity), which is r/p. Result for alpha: 0.94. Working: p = 17.0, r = 16.0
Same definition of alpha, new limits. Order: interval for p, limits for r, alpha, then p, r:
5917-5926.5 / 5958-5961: 0.94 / 17.2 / 16.2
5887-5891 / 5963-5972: 1.25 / 13.6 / 17.1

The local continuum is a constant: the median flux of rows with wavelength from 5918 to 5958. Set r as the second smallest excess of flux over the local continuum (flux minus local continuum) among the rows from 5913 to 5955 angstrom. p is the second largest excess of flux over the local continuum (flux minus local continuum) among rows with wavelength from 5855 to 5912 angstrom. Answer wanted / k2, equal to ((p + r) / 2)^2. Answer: 0.4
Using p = 0.83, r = -2.0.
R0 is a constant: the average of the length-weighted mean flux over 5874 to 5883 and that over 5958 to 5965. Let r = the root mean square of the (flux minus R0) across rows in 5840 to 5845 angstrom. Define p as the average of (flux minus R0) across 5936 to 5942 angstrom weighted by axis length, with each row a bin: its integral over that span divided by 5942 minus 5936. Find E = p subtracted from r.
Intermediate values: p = -0.23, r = 0.93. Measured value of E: 1.2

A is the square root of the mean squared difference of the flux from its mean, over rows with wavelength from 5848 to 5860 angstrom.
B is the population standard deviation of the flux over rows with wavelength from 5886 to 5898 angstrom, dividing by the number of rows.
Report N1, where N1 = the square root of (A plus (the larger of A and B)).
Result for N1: 1.38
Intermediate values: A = 0.9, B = 1.0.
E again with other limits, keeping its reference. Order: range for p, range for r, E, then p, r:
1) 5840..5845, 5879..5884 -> 0.6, 0.43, 1.08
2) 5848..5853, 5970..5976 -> -0.1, 0.86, 0.80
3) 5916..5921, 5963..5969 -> 1.1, -0.12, 1.01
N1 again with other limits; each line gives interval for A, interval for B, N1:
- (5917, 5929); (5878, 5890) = 1.45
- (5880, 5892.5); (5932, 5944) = 1.59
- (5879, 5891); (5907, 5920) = 1.61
